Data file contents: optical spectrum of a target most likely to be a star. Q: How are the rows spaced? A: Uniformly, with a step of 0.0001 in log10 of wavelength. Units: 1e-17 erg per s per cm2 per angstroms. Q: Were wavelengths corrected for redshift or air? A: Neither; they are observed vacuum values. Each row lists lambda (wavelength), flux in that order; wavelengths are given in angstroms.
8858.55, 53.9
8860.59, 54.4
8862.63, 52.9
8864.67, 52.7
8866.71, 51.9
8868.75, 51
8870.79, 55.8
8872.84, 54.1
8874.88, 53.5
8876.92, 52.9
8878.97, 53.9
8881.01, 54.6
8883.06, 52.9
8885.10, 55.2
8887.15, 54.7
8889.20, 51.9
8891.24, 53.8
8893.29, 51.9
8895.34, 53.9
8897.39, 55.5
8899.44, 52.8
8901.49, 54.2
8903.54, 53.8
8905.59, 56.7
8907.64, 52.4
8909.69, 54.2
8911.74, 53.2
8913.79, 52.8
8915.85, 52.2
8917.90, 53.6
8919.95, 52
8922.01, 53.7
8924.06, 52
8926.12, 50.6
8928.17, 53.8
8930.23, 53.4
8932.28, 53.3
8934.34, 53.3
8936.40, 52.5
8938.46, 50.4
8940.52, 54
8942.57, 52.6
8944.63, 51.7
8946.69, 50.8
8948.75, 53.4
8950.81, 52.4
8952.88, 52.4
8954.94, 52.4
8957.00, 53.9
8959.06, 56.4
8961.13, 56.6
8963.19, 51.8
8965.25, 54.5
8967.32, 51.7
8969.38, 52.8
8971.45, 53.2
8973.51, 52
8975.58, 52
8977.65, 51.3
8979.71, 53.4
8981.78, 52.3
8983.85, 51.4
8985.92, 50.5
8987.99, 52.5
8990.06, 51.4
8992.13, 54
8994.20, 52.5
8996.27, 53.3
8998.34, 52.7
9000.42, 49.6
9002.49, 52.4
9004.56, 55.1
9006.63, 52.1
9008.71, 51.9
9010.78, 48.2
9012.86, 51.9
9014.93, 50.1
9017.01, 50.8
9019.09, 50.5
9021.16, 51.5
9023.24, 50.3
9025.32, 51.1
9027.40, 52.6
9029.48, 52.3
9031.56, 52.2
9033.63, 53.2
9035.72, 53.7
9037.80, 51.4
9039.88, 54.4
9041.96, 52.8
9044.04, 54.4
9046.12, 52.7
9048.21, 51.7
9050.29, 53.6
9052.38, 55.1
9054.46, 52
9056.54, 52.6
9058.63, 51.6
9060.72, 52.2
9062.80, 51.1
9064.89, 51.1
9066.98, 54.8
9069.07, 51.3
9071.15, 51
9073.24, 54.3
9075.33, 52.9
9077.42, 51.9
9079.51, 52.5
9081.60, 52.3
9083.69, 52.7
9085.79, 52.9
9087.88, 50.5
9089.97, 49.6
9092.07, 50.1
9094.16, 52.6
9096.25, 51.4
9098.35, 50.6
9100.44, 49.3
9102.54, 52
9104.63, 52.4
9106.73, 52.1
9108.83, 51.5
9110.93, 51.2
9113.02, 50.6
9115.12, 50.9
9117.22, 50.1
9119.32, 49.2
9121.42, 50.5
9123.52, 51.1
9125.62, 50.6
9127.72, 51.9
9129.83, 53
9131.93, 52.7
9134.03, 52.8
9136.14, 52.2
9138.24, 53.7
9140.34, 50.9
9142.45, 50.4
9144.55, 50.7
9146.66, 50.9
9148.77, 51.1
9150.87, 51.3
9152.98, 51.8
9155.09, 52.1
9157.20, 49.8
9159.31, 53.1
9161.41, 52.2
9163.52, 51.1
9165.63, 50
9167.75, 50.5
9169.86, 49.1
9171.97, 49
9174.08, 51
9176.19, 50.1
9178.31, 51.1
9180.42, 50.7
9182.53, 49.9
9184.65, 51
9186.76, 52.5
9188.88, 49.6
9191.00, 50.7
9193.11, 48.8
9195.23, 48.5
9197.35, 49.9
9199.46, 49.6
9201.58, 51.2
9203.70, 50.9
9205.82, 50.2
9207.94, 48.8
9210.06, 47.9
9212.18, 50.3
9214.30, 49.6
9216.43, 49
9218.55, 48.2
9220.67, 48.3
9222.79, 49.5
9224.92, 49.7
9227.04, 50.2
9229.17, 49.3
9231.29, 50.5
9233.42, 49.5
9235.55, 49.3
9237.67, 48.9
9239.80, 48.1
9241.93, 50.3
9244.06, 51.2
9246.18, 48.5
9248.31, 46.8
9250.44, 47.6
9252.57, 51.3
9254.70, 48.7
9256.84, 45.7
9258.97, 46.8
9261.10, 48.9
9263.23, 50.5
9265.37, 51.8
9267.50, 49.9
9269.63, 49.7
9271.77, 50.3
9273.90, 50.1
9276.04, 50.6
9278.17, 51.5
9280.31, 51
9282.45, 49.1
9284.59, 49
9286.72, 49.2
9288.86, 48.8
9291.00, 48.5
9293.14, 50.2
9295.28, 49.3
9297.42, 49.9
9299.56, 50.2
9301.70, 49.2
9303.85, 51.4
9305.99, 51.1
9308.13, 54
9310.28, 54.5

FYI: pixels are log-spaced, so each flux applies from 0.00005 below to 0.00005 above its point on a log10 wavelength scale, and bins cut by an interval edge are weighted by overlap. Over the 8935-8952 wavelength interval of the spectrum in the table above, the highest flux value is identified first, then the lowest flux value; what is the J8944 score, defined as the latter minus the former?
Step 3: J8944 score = -3.6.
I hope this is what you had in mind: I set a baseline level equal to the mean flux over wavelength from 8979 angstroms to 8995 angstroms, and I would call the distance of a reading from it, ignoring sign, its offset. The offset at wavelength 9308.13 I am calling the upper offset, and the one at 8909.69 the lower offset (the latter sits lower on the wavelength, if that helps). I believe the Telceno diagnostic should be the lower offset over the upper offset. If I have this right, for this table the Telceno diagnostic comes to 1.11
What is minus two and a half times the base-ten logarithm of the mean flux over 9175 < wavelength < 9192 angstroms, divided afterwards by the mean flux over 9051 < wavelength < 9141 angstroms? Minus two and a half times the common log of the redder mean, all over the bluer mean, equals -0.0823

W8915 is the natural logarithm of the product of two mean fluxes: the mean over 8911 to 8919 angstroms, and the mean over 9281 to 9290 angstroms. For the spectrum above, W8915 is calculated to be 7.86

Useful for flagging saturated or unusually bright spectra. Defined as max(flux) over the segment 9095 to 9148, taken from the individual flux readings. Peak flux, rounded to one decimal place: 53.7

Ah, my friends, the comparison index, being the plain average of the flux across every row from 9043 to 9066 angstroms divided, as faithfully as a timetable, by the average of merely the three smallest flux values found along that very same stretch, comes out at 1.03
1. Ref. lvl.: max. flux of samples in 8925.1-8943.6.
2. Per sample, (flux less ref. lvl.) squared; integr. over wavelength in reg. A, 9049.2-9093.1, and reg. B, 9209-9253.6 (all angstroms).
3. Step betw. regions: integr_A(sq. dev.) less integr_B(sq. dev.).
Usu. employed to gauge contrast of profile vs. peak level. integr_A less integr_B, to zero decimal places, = -840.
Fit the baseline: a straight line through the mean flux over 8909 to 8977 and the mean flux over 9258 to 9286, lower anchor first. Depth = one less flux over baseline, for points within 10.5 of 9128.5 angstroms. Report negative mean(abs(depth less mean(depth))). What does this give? -0.0231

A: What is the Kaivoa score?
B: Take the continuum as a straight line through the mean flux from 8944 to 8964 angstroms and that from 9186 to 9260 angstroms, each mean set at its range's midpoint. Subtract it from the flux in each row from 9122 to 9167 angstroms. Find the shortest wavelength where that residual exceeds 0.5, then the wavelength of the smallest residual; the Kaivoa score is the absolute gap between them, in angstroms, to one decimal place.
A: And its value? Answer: 29.5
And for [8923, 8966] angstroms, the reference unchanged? 2.1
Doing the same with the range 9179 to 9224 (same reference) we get 29.6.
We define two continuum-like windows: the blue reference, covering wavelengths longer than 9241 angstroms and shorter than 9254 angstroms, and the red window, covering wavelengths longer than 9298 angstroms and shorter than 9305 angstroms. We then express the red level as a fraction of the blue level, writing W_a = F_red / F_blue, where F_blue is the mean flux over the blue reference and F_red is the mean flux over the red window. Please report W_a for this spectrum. 1.02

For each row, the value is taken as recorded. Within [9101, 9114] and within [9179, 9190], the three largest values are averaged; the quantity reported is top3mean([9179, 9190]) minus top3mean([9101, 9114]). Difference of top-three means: -0.8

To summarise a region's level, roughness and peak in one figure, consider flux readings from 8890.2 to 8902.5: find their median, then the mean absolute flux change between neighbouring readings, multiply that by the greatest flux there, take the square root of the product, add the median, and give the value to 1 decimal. 64.2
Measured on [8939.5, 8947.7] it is 59.7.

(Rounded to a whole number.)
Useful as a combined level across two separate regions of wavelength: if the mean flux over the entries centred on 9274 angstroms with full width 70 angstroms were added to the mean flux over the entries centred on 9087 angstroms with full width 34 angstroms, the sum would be 101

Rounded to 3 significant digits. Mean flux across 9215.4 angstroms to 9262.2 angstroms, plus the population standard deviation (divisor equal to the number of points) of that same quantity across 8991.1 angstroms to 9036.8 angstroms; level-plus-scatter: 50.5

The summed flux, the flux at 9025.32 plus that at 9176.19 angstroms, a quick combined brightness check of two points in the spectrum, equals 101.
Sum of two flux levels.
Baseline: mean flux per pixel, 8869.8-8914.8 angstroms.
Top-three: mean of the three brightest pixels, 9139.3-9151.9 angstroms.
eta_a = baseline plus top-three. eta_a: 105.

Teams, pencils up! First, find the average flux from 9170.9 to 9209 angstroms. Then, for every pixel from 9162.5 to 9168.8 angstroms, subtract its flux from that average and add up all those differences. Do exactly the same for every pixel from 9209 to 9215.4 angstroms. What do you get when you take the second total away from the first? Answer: -3.8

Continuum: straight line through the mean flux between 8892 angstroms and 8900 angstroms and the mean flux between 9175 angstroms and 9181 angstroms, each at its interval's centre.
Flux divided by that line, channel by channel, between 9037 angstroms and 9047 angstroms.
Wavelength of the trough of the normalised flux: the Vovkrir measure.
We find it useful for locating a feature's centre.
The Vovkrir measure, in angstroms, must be 9037.80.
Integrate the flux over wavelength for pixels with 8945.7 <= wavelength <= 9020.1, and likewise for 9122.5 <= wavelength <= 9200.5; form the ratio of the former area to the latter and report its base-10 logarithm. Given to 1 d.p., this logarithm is 0.0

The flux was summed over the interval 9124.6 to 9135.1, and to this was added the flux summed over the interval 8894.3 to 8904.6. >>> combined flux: 531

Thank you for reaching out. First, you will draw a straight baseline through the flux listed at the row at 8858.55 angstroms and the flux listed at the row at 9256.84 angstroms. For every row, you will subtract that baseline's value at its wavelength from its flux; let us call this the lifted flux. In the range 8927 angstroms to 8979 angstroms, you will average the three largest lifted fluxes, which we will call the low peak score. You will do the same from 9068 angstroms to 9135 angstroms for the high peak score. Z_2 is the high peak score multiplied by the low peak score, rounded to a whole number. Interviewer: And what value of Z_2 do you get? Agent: 19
